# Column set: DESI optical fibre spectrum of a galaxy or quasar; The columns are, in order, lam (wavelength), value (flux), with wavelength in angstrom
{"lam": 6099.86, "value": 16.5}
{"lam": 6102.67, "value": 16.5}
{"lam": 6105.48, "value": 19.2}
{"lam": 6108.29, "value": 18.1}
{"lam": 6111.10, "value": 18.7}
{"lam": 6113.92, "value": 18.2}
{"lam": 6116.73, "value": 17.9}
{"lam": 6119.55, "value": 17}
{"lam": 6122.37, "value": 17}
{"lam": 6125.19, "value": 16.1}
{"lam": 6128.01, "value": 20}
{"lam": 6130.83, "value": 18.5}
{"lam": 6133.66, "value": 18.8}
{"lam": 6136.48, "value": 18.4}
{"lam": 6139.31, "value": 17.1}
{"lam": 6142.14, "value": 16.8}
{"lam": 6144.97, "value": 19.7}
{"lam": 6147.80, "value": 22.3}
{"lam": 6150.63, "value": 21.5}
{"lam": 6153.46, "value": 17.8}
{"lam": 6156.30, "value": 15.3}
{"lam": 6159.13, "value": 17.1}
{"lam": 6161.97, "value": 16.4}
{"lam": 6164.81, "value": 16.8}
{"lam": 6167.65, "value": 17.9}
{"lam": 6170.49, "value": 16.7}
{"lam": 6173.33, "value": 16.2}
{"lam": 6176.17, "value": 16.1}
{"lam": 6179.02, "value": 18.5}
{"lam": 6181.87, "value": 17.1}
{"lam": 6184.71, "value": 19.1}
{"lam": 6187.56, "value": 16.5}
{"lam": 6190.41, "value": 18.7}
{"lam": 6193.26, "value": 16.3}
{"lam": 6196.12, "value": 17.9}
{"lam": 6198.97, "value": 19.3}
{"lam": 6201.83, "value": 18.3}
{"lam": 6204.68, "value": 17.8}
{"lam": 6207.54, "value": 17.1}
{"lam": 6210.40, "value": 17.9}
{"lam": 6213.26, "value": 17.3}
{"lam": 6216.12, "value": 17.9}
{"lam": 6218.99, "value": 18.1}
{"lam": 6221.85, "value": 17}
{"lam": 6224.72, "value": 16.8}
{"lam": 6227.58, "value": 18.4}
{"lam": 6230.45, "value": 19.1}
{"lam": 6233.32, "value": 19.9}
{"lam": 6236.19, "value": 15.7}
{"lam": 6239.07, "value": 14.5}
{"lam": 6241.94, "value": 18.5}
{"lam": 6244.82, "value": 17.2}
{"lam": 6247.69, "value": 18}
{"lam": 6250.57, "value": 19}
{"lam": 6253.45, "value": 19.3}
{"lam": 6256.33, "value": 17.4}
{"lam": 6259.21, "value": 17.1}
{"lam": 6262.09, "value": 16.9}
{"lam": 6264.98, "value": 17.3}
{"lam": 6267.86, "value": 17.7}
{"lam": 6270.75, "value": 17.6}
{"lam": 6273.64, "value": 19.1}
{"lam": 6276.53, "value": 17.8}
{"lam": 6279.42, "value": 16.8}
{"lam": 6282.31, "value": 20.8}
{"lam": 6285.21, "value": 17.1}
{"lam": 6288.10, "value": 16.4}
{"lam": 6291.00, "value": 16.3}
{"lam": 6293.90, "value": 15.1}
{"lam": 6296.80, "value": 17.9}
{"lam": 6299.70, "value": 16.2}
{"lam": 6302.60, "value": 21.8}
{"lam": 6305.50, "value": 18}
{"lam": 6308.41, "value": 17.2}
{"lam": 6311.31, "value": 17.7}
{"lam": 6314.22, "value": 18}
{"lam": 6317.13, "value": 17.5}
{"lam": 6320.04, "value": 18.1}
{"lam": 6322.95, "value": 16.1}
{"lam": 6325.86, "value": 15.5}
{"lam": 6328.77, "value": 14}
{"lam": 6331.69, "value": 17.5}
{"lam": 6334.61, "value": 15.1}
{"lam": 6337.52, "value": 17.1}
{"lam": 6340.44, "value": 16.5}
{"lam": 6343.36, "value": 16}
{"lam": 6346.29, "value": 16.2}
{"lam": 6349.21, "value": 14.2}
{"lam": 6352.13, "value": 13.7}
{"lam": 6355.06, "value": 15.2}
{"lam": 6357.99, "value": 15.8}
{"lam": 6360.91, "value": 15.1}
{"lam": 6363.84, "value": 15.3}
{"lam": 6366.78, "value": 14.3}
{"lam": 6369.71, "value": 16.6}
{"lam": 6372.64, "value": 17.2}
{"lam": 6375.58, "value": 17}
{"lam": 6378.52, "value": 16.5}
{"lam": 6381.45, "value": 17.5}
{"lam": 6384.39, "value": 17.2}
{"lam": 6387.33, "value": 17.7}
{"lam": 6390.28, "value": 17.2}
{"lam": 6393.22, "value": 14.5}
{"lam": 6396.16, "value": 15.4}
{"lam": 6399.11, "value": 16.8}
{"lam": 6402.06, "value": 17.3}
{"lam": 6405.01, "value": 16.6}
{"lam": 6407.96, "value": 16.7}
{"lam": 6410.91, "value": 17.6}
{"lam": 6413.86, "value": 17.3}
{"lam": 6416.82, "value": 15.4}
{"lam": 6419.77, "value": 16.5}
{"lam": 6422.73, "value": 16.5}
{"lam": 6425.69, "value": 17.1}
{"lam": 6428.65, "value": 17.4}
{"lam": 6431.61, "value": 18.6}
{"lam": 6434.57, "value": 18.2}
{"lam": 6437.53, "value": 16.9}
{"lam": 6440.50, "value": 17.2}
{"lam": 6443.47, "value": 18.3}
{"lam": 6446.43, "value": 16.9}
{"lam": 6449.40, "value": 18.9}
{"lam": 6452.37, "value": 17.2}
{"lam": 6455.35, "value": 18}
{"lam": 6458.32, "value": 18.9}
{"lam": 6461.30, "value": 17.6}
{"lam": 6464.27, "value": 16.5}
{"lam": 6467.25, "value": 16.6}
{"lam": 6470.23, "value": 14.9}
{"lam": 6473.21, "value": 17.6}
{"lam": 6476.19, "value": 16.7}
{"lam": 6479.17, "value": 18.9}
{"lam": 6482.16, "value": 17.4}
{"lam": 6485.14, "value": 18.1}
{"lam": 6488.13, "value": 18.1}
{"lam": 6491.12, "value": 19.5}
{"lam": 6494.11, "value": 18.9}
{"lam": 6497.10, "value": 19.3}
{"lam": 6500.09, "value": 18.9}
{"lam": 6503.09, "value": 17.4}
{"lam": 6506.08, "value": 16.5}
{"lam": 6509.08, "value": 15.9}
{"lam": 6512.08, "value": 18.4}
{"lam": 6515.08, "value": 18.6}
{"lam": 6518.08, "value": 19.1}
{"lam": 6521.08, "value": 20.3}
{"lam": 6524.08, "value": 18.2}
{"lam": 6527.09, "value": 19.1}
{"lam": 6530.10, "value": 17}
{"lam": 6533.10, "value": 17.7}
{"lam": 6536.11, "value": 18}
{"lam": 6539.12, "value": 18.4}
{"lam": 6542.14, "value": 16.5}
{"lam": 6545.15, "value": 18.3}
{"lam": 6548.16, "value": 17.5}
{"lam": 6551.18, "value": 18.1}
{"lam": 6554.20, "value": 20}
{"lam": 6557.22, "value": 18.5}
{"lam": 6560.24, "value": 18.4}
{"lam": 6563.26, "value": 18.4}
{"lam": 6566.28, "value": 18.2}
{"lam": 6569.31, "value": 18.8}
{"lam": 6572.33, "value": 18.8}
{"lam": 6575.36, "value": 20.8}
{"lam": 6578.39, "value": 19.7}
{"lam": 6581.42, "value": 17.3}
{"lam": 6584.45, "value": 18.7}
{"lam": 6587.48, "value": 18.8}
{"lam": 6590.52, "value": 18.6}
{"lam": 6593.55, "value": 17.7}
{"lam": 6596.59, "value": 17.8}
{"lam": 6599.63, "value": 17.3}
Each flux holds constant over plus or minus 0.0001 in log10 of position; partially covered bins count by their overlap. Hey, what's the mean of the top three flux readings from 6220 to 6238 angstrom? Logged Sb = 19.1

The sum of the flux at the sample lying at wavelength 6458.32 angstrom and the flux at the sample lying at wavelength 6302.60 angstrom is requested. 40.7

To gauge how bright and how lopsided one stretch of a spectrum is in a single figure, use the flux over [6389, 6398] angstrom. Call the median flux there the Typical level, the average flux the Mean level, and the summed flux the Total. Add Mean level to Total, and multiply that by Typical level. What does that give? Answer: 967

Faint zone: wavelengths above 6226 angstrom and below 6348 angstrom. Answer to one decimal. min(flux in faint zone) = 14.0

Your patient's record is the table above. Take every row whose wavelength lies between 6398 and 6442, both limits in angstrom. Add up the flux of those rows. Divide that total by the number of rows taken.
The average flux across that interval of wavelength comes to 17.1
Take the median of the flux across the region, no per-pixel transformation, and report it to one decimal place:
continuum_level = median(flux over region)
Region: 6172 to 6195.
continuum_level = 16.8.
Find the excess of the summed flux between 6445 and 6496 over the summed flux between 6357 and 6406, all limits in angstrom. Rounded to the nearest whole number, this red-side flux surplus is 23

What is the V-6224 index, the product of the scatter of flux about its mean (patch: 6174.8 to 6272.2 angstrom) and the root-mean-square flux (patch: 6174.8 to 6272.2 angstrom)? 20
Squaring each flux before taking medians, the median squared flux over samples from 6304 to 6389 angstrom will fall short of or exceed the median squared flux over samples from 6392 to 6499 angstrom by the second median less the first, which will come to 27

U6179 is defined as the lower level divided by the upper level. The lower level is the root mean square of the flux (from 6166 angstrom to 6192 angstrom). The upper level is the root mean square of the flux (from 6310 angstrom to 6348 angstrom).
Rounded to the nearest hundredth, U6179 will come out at 1.05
